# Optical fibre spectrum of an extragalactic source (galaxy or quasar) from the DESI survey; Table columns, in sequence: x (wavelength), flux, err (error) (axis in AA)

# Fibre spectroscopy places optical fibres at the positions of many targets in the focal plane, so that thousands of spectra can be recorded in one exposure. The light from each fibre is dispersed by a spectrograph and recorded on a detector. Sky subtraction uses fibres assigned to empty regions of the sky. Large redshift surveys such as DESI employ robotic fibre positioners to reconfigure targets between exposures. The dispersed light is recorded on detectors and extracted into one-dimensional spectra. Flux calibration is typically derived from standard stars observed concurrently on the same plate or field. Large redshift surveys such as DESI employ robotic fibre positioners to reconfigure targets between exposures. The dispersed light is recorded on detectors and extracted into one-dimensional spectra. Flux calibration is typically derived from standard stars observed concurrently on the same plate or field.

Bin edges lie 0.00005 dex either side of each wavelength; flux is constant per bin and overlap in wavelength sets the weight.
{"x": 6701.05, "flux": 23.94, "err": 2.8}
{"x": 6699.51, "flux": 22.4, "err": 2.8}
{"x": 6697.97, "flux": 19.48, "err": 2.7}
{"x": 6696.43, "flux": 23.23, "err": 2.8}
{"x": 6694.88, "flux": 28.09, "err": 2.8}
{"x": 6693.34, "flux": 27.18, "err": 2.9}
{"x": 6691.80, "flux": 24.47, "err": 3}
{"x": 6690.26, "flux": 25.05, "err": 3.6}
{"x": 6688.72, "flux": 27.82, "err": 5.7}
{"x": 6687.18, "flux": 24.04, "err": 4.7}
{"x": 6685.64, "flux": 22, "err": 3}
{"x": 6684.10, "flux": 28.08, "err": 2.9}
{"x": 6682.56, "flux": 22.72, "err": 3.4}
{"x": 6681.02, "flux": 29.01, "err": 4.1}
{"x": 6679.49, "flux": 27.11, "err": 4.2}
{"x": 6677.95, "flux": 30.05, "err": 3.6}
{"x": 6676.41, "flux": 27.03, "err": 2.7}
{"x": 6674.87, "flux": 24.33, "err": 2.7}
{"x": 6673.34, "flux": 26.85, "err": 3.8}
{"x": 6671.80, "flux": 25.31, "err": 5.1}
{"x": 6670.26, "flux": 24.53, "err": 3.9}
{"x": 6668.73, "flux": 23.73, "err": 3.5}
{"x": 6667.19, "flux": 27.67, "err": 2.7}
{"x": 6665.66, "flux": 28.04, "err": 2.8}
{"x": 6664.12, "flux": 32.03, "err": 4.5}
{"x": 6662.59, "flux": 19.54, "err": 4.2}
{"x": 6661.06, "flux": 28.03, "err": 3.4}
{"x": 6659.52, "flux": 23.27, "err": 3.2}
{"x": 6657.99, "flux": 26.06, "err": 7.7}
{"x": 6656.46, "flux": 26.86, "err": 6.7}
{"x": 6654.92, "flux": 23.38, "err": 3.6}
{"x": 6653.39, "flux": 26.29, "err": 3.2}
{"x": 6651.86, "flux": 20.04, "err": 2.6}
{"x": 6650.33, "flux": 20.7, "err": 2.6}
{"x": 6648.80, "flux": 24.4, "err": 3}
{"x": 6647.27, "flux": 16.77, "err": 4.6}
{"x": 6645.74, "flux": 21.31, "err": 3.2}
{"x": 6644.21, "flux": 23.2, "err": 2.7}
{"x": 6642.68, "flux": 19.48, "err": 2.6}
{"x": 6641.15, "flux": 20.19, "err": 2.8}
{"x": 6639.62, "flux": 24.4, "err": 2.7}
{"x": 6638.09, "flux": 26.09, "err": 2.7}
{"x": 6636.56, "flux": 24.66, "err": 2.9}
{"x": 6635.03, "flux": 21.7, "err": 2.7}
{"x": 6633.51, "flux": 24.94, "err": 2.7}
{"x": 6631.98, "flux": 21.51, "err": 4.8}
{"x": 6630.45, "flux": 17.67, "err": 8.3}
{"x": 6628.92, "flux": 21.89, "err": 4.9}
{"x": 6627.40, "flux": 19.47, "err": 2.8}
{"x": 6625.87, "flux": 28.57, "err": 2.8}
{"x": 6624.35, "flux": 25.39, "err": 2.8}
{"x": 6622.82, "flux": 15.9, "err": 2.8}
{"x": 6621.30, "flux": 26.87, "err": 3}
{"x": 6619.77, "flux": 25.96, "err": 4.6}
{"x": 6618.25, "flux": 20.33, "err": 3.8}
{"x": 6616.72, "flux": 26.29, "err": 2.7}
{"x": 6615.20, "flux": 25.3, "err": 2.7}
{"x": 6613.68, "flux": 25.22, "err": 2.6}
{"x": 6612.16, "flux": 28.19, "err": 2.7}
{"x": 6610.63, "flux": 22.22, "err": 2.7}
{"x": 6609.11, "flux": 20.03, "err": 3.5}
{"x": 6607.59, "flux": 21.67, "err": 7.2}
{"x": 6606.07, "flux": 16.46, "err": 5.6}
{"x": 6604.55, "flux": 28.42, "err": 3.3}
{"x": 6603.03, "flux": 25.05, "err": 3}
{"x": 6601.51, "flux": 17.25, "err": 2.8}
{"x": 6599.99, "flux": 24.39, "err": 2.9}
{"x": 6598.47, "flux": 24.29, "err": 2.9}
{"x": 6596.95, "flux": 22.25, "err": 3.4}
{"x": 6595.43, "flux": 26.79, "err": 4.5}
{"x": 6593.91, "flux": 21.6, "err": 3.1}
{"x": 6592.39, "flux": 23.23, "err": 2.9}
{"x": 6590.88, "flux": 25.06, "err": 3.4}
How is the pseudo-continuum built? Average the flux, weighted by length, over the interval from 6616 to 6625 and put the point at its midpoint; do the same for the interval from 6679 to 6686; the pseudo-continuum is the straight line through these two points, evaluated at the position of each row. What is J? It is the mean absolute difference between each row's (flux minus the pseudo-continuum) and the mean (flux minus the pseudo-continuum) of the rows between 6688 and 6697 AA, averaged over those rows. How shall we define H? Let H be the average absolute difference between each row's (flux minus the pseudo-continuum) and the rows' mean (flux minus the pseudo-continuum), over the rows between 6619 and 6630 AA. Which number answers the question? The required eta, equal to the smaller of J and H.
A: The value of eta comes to 1.73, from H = 3.8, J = 1.7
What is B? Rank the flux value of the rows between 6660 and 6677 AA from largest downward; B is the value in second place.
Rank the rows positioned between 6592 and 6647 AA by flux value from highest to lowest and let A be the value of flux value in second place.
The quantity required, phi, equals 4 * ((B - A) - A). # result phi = -115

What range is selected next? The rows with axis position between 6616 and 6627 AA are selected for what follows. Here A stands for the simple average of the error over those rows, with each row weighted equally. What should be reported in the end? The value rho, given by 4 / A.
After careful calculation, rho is 1.24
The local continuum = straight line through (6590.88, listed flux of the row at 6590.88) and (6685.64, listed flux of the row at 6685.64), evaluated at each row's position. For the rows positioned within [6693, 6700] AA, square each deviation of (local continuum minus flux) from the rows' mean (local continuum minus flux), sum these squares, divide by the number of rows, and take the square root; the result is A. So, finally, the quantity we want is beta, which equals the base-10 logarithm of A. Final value 0.49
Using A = 3.1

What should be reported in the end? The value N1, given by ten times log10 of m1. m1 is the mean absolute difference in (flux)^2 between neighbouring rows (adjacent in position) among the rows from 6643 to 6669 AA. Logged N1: 23.2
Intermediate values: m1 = 207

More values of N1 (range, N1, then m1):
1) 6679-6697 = 22.4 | 174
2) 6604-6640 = 22.9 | 195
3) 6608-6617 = 20.8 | 121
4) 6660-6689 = 23.0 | 199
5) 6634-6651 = 21.5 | 141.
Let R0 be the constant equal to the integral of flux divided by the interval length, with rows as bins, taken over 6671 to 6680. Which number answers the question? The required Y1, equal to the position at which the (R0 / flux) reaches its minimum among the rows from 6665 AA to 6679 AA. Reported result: 6677.95 AA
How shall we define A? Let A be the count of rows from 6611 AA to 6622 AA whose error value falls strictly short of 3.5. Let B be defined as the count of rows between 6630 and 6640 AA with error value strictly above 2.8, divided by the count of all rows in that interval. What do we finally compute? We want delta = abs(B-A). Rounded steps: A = 5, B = 0.4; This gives 4.6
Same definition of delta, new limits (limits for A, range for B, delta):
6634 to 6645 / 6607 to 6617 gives 6.7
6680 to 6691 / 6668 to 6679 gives 2.3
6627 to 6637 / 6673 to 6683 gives 3.3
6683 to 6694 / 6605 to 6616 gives 3.6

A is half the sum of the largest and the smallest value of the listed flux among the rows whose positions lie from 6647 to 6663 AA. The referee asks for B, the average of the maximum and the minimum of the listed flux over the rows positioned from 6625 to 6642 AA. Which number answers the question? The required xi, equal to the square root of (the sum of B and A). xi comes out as 6.75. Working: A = 22.4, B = 23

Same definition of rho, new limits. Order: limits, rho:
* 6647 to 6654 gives 1.25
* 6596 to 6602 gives 1.33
